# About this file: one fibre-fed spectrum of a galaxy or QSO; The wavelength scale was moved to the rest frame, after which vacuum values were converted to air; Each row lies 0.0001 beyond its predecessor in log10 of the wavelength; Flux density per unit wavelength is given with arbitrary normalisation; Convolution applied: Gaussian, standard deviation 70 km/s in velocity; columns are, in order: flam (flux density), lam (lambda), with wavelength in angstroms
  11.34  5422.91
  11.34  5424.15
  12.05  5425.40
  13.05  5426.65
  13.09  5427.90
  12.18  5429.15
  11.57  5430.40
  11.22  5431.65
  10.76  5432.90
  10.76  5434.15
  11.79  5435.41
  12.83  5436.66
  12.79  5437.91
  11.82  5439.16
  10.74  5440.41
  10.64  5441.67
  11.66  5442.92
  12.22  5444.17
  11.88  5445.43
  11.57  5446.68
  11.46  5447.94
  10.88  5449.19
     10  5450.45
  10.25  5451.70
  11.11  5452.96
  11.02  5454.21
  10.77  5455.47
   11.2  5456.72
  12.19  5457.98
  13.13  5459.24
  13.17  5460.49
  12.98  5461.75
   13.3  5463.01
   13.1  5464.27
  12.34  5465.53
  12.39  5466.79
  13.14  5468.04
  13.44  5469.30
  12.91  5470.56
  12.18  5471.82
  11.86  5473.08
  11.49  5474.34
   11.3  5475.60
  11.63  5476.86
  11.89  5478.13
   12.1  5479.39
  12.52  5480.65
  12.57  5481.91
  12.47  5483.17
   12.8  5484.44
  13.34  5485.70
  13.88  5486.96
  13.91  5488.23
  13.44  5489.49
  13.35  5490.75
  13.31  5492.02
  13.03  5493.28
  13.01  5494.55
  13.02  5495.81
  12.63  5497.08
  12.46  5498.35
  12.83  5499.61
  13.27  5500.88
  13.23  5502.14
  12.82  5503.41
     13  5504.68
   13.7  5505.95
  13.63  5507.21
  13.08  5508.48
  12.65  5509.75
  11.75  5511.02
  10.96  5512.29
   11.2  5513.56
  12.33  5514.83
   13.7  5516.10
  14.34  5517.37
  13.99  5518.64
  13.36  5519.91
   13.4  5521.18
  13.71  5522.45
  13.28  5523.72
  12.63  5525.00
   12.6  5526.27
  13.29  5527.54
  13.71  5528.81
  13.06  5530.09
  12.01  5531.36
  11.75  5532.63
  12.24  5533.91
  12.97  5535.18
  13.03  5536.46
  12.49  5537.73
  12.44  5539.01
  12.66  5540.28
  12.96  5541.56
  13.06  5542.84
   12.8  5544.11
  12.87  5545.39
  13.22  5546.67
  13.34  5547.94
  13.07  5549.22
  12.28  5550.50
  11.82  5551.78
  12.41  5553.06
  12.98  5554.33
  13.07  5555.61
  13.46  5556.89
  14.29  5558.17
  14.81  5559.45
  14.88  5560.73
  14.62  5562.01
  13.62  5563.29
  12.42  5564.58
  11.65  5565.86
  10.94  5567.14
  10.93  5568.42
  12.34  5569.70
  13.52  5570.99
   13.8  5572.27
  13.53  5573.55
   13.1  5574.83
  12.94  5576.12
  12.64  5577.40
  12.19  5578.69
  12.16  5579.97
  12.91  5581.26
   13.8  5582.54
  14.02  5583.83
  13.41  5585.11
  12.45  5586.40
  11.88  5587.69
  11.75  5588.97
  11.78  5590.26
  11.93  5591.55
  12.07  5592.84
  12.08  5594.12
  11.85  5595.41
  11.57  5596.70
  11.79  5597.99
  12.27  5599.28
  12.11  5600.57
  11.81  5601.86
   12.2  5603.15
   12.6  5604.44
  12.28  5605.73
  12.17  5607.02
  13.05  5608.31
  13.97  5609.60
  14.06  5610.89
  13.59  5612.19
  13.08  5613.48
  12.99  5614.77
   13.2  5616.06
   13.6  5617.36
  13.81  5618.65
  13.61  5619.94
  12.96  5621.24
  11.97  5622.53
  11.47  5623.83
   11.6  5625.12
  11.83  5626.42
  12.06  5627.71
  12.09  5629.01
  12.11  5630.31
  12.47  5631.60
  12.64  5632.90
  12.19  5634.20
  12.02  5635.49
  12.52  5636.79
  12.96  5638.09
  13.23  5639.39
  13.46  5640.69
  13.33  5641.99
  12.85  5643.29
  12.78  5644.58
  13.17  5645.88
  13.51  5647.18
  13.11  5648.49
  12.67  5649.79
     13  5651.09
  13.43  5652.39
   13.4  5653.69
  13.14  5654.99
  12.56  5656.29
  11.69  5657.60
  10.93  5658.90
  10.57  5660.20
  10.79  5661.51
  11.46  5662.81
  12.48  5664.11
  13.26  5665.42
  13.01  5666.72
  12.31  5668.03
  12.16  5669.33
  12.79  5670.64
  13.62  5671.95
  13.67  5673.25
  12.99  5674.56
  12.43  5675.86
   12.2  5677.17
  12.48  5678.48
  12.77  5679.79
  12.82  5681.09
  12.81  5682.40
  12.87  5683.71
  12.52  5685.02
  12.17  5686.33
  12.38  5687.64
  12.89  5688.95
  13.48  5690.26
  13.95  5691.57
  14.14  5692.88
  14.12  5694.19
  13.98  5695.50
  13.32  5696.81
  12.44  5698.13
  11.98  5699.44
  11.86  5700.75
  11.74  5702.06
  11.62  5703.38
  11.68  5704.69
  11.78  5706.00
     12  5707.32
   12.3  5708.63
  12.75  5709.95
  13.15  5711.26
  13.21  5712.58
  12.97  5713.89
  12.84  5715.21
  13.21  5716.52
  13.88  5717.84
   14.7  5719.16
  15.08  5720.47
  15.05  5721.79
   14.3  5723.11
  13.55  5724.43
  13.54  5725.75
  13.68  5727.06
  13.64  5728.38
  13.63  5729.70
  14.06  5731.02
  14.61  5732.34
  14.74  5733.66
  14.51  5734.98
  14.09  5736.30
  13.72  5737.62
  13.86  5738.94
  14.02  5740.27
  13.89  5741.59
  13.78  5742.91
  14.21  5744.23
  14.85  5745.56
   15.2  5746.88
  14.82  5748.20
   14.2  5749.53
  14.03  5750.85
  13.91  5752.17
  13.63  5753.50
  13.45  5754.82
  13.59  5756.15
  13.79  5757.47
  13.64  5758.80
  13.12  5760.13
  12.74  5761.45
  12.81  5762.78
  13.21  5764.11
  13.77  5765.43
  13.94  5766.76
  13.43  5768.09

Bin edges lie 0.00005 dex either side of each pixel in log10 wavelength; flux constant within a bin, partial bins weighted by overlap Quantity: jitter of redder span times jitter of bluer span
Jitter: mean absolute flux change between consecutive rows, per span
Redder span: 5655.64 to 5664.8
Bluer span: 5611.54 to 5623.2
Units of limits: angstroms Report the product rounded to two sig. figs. 0.26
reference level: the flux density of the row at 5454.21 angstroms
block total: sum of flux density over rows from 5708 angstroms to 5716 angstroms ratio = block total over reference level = 7.0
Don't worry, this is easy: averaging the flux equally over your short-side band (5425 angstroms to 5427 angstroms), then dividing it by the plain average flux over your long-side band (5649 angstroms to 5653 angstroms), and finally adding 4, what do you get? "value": 4.96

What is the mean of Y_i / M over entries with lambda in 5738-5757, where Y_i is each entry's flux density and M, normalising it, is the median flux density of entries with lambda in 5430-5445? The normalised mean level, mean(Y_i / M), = 1.21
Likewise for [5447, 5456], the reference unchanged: 0.93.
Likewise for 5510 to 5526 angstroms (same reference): 1.11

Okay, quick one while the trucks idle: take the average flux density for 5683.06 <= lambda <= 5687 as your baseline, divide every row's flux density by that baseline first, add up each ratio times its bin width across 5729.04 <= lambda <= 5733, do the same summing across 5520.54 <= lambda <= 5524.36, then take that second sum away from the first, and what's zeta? 0.4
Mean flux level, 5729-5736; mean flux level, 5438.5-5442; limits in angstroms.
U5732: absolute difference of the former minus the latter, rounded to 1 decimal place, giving 3.2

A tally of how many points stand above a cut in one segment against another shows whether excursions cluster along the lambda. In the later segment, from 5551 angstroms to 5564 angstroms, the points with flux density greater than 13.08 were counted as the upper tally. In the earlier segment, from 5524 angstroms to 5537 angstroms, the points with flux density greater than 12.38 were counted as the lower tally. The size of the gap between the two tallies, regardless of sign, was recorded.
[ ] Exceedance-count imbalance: 1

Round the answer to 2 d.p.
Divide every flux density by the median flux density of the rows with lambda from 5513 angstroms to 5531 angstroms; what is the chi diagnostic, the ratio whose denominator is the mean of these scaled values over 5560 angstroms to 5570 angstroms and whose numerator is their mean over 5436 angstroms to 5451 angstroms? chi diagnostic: 0.91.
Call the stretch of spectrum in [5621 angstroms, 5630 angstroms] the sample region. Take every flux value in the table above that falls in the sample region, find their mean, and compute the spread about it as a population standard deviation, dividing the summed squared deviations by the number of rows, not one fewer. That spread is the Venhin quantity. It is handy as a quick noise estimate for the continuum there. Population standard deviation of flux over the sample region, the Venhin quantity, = 0.45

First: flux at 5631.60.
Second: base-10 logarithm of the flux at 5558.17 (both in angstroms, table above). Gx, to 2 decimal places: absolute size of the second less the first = 11.31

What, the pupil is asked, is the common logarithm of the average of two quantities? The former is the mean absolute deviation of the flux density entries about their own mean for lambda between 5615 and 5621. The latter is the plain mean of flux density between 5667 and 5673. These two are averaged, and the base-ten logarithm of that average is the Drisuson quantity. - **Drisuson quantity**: 0.81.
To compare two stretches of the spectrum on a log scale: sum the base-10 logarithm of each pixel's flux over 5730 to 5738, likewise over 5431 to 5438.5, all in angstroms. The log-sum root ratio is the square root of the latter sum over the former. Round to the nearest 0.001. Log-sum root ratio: 0.961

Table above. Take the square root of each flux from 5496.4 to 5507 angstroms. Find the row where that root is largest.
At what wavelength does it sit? 5505.95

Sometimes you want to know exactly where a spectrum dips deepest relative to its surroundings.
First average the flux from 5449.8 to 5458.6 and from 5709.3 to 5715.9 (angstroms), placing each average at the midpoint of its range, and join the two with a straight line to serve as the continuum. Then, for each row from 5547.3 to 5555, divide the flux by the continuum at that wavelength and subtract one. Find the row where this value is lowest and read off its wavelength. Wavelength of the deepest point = 5551.78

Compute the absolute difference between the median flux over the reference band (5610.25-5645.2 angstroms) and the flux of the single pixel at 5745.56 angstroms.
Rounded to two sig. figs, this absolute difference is 2.0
